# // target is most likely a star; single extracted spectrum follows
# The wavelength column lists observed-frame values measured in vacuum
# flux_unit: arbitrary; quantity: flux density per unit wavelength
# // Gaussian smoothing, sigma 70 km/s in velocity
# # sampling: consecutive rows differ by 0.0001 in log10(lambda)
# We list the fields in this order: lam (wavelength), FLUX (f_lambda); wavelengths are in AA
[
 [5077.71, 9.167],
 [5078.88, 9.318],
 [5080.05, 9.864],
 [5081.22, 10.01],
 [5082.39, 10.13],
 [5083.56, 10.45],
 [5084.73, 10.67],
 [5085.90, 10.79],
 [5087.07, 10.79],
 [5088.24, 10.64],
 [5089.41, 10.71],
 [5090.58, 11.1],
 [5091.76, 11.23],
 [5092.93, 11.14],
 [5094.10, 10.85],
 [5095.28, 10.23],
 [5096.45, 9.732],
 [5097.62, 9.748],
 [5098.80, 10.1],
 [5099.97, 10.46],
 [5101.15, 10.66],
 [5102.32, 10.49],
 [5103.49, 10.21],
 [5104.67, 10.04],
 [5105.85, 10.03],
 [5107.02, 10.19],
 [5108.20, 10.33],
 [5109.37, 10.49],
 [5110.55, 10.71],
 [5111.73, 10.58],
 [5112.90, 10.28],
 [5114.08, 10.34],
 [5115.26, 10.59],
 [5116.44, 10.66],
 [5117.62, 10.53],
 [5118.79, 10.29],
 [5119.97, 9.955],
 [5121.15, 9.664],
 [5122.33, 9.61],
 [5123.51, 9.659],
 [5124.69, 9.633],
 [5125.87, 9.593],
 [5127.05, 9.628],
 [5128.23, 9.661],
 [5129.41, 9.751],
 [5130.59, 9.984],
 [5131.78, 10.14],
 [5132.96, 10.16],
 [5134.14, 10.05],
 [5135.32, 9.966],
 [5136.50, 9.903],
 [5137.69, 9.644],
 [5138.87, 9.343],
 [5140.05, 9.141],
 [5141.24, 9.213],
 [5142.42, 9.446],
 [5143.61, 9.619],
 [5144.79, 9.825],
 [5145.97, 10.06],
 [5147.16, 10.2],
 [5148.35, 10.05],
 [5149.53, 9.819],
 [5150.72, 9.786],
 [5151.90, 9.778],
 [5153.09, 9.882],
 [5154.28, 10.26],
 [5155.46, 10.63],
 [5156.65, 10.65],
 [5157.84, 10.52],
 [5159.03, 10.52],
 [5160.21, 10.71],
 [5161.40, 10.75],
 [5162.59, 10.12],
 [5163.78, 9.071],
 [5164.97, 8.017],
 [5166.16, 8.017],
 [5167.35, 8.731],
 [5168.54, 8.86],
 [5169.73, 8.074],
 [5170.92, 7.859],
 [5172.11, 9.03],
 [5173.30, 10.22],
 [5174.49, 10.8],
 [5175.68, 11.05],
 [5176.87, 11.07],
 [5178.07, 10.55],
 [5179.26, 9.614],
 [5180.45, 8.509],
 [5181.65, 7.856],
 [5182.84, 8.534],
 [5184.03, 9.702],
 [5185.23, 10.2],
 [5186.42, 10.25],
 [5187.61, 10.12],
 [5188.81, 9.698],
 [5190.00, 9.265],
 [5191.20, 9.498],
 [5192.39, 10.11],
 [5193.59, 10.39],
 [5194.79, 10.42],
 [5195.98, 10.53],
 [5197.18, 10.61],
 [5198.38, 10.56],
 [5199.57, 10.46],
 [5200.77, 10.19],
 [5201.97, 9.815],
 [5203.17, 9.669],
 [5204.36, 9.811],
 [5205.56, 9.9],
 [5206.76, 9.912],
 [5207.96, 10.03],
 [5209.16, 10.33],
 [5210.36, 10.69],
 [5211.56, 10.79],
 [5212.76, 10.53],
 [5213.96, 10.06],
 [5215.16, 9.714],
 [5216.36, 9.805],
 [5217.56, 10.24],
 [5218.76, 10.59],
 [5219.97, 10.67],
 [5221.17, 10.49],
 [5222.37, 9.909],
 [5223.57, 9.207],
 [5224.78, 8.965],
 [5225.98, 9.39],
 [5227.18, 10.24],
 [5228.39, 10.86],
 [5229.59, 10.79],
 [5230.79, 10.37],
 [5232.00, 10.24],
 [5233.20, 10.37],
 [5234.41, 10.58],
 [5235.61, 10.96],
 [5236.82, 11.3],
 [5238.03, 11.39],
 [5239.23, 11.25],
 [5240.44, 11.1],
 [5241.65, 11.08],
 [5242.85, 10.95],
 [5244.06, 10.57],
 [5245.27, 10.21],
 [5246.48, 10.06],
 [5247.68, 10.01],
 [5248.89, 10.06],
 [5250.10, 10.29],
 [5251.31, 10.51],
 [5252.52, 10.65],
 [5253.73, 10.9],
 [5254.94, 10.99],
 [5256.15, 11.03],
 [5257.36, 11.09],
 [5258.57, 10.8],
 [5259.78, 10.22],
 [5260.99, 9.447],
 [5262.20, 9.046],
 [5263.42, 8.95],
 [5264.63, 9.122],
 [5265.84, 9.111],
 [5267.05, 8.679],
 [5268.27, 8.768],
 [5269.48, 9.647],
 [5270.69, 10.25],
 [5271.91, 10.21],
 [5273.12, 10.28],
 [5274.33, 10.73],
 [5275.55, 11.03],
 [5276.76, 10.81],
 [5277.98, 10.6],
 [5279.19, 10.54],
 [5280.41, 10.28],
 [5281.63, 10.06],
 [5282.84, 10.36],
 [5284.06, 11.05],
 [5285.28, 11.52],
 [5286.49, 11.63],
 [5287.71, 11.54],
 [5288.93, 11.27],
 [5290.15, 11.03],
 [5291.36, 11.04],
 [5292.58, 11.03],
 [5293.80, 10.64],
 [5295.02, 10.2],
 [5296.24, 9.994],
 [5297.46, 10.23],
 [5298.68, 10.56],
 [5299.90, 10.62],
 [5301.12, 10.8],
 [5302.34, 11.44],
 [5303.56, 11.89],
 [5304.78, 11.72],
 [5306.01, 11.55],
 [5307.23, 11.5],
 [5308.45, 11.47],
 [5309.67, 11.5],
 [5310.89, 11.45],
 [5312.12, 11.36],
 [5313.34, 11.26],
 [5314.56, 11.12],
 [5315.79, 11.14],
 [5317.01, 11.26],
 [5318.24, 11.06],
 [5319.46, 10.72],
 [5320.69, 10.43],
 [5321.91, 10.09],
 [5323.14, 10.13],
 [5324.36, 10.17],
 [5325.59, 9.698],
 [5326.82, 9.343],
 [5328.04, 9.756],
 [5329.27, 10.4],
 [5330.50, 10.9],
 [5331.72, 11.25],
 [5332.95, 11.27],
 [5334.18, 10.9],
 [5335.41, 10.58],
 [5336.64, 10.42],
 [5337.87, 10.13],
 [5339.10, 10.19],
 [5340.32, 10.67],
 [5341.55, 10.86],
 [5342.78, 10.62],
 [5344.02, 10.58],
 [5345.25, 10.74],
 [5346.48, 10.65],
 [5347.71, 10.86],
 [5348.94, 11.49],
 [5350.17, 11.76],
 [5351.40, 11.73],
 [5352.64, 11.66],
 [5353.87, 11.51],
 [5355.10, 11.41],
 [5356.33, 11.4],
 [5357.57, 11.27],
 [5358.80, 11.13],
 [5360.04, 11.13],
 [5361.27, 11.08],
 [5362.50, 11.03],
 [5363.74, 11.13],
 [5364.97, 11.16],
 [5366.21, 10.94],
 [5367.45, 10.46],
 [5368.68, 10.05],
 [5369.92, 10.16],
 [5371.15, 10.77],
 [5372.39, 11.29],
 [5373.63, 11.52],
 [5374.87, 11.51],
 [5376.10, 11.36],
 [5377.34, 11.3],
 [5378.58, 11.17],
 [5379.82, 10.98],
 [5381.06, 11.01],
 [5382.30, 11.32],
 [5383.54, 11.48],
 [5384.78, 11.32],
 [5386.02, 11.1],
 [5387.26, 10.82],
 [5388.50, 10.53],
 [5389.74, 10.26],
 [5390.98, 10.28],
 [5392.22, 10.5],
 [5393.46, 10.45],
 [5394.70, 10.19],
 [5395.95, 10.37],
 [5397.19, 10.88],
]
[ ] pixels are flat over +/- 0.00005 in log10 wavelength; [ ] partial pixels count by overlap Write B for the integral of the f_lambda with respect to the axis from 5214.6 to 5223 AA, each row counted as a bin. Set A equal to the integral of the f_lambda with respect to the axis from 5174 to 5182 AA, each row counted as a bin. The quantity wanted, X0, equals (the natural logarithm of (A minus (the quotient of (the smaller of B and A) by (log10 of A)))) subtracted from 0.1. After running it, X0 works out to -3.5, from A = 80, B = 86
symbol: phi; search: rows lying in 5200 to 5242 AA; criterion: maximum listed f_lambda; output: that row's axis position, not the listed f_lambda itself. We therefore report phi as 5238.03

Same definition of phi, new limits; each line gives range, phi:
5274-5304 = 5303.56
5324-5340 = 5332.95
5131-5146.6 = 5132.96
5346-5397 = 5350.17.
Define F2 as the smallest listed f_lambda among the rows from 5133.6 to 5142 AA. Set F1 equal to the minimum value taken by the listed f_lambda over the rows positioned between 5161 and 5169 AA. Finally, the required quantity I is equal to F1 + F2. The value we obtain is 17.2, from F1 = 8.017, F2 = 9.141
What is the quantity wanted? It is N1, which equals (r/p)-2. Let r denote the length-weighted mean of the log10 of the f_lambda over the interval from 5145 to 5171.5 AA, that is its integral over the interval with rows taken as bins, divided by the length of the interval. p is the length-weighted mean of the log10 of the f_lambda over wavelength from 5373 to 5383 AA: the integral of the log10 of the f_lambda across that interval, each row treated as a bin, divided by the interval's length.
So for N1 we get -1.07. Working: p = 1.051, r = 0.98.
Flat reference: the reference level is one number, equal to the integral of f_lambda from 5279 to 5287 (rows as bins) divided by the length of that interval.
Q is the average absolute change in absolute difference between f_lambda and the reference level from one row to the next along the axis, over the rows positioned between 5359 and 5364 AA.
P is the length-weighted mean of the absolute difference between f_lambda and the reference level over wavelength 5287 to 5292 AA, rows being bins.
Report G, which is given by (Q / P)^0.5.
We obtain 0.39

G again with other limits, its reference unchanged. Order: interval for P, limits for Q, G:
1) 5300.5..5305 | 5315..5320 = 0.52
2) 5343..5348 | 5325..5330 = 2.01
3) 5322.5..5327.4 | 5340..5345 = 0.22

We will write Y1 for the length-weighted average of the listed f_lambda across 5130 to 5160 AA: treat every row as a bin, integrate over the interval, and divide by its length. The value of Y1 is 10.0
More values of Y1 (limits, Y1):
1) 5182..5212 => 10.0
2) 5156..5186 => 9.6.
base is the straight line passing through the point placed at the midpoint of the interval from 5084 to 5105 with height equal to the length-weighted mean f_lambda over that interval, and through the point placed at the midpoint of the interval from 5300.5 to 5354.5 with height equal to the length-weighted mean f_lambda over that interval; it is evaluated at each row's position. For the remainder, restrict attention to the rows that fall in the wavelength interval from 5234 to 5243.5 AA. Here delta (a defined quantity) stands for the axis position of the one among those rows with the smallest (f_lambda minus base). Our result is 5234.41 AA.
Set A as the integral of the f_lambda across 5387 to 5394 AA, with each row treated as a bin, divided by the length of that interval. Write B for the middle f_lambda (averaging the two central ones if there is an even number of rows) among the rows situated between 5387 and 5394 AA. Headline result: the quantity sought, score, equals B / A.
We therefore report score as 1.001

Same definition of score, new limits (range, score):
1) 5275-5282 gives 1.001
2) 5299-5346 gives 1.002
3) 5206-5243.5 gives 1.008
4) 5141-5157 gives 0.990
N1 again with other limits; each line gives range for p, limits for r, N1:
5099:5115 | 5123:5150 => -1.03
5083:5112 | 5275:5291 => -0.98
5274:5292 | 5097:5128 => -1.03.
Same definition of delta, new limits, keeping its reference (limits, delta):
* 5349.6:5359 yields 5358.80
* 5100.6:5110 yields 5105.85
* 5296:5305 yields 5296.24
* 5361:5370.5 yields 5368.68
